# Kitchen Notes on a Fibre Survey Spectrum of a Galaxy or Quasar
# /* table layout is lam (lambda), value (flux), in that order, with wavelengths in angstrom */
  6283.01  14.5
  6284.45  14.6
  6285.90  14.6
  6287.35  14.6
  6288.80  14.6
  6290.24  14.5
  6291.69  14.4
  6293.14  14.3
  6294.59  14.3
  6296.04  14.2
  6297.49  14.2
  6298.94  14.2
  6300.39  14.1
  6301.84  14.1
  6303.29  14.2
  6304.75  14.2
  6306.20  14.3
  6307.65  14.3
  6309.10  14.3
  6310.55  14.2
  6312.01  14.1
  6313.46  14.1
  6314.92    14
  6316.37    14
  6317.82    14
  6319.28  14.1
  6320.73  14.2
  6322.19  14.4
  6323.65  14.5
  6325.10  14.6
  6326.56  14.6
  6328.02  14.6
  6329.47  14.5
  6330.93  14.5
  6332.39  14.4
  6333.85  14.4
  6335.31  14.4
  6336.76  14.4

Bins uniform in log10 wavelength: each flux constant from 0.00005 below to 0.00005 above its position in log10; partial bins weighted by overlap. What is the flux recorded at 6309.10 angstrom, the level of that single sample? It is 14.3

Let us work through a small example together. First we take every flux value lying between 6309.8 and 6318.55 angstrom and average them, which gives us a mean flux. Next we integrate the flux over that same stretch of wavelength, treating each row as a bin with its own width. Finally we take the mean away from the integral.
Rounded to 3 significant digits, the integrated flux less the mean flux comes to 109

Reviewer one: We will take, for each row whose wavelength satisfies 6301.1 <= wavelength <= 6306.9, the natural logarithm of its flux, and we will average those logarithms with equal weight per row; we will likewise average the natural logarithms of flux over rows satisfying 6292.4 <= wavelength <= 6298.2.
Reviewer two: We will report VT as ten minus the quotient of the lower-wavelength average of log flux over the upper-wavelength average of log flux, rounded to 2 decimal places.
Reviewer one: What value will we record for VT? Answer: 9.00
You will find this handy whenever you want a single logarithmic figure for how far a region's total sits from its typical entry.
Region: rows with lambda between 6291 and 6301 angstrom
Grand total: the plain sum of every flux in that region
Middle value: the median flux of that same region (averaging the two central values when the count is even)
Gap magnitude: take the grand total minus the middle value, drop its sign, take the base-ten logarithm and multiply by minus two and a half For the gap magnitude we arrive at -4.83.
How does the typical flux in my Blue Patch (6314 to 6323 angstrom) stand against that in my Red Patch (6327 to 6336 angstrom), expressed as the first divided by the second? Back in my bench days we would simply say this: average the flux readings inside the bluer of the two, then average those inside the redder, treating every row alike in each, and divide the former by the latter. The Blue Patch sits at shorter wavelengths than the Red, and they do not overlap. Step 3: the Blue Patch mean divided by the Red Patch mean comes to 0.98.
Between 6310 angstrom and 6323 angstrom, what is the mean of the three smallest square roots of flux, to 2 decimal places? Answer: 3.74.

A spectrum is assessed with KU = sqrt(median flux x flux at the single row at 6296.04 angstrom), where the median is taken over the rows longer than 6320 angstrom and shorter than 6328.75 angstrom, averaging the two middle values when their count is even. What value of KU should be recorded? 14.4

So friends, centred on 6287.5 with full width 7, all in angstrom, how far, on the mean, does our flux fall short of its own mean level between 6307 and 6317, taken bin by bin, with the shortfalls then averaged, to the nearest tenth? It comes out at -0.4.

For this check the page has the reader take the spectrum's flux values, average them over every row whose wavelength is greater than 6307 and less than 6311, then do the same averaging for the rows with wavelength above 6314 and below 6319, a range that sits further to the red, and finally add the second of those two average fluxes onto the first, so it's 28.3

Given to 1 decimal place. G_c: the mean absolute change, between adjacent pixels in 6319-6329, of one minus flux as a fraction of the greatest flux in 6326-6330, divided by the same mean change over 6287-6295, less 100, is -98.6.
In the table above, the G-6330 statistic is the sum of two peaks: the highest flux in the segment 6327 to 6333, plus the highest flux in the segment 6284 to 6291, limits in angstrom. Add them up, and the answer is 29.2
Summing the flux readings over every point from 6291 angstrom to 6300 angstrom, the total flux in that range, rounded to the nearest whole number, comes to 86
